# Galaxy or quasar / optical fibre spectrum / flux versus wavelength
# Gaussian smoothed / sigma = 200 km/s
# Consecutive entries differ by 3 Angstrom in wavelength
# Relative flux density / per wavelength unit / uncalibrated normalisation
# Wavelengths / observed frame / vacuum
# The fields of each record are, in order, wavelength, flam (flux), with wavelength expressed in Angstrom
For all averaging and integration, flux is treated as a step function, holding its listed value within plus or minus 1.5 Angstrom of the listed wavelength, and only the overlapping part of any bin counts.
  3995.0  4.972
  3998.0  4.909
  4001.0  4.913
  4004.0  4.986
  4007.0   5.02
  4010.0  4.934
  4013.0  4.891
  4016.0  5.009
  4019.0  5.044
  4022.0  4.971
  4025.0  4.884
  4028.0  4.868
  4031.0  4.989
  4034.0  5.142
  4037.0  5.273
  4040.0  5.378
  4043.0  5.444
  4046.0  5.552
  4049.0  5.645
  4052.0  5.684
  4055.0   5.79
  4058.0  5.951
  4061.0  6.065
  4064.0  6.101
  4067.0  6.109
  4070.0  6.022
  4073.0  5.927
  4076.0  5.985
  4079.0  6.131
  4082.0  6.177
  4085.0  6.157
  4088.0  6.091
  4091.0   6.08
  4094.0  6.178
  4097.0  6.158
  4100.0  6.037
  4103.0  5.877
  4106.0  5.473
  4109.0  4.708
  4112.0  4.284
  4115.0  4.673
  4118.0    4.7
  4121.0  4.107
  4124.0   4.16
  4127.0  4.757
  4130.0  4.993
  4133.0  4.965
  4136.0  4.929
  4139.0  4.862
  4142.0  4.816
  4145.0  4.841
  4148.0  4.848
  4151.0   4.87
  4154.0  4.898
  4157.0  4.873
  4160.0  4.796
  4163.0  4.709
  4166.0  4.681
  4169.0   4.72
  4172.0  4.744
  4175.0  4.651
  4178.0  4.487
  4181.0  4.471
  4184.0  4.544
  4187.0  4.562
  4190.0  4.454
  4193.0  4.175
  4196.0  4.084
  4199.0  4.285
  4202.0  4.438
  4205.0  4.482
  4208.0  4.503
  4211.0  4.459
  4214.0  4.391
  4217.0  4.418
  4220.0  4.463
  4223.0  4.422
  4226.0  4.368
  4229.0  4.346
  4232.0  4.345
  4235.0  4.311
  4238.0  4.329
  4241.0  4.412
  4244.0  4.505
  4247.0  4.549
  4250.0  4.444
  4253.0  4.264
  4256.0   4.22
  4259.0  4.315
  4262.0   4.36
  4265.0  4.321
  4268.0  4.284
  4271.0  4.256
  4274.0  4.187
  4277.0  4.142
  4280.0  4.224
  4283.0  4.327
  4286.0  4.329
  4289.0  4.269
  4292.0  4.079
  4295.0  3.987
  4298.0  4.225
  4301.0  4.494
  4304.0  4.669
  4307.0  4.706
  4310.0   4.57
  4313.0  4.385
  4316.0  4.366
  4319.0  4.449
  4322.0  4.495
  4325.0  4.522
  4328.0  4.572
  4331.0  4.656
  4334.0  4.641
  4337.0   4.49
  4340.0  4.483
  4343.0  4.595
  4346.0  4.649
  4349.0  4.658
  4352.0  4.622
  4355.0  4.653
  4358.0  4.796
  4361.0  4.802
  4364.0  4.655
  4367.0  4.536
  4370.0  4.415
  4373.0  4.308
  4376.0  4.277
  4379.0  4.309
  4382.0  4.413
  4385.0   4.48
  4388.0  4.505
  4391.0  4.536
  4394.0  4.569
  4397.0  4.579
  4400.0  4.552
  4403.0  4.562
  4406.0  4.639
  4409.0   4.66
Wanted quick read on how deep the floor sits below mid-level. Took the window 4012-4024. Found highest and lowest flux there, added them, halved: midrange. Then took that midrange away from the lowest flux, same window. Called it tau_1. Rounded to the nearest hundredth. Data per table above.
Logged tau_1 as -0.08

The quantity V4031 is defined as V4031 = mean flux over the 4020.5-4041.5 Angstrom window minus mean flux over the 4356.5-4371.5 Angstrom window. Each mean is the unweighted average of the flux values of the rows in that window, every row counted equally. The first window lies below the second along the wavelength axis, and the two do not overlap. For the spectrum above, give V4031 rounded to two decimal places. 0.43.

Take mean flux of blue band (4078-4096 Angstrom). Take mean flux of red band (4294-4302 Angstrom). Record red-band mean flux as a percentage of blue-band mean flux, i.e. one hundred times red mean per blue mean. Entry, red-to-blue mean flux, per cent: 69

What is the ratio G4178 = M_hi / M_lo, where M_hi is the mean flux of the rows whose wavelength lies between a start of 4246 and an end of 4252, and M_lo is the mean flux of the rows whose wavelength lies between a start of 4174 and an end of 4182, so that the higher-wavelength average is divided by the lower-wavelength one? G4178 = 0.99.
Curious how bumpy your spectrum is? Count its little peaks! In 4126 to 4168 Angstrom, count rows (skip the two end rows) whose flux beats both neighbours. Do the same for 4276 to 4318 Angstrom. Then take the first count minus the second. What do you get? 0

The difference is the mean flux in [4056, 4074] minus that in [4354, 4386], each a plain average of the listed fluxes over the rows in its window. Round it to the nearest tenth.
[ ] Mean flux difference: 1.5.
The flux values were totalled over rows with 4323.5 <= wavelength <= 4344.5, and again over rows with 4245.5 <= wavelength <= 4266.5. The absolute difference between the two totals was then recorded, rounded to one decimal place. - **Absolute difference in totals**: 1.5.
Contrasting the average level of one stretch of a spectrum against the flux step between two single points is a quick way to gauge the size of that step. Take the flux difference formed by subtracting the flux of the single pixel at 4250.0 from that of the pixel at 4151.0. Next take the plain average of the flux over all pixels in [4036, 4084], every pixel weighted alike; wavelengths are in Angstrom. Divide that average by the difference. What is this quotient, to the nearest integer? 14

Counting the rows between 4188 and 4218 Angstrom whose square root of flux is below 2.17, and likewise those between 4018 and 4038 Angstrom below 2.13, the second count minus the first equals -10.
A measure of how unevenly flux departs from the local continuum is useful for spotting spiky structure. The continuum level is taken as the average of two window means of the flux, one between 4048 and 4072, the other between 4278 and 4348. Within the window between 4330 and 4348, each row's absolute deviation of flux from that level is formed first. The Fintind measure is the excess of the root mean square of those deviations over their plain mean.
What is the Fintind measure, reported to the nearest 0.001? 0.004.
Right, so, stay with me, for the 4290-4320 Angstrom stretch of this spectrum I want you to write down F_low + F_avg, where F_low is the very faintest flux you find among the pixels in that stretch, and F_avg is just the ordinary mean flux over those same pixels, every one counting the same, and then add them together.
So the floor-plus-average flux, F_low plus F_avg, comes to 8.38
